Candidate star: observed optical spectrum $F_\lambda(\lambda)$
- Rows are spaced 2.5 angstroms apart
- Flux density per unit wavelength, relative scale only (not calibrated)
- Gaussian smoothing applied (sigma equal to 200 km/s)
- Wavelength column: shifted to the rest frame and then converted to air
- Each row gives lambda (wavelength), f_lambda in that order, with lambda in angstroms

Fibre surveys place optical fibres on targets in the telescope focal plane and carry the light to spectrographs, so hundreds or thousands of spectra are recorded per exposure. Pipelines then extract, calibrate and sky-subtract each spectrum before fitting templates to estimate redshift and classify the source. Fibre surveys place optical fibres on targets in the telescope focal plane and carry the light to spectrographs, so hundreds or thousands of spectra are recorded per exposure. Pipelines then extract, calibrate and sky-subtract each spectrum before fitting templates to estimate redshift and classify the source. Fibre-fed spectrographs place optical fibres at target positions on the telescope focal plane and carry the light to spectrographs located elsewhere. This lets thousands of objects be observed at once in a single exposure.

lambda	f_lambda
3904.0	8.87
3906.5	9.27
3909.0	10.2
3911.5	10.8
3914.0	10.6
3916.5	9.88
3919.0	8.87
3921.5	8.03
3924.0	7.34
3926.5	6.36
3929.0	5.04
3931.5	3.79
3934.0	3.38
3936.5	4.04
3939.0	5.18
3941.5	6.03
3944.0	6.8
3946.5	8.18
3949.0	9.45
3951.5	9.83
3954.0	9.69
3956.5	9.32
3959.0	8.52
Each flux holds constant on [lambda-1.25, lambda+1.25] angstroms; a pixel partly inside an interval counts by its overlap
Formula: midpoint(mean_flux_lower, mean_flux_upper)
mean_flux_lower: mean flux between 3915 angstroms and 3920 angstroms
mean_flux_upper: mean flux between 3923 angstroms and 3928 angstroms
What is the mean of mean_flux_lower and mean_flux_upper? 8.1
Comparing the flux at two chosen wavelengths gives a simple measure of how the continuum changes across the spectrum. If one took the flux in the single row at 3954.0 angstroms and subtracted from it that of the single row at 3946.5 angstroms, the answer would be 1.5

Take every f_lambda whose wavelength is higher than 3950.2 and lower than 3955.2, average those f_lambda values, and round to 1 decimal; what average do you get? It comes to 9.8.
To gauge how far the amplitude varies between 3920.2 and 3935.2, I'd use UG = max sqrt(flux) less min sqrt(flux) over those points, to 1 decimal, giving 1.0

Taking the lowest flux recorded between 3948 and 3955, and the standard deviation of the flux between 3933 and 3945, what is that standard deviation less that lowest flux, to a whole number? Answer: -8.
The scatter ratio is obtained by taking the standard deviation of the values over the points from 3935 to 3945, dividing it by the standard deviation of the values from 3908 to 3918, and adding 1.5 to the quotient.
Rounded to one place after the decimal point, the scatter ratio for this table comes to 4.4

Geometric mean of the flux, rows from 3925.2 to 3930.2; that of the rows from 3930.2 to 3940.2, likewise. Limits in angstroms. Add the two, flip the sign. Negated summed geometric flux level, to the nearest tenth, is -9.7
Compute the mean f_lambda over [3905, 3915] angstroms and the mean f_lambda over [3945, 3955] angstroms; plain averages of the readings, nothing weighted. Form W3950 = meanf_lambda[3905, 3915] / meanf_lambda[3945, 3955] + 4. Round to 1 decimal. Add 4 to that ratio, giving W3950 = 5.1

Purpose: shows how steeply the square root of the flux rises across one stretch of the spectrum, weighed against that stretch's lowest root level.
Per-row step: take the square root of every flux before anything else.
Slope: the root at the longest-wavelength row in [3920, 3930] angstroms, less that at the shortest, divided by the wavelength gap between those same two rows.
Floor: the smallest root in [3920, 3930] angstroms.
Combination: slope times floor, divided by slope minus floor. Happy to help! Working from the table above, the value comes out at 0.08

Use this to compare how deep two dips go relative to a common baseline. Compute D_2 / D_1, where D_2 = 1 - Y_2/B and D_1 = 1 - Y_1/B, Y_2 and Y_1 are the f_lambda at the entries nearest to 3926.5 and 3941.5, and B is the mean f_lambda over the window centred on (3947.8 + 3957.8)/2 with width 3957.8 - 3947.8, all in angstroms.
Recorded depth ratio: 0.9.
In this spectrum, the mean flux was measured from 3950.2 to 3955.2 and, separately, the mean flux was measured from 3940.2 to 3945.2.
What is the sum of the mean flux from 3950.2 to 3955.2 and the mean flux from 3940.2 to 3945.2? 16.2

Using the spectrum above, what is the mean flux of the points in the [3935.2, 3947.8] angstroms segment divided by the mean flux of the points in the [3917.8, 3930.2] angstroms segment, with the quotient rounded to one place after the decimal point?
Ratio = 0.8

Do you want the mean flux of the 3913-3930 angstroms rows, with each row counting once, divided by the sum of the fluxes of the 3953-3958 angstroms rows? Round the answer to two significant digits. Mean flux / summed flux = 0.42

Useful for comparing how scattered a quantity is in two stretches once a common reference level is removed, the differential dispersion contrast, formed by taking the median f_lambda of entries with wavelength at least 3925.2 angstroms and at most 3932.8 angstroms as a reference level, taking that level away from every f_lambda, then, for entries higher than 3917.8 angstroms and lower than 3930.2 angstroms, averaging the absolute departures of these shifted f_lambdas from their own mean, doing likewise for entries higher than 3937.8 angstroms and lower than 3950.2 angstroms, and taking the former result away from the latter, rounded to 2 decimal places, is 0.21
